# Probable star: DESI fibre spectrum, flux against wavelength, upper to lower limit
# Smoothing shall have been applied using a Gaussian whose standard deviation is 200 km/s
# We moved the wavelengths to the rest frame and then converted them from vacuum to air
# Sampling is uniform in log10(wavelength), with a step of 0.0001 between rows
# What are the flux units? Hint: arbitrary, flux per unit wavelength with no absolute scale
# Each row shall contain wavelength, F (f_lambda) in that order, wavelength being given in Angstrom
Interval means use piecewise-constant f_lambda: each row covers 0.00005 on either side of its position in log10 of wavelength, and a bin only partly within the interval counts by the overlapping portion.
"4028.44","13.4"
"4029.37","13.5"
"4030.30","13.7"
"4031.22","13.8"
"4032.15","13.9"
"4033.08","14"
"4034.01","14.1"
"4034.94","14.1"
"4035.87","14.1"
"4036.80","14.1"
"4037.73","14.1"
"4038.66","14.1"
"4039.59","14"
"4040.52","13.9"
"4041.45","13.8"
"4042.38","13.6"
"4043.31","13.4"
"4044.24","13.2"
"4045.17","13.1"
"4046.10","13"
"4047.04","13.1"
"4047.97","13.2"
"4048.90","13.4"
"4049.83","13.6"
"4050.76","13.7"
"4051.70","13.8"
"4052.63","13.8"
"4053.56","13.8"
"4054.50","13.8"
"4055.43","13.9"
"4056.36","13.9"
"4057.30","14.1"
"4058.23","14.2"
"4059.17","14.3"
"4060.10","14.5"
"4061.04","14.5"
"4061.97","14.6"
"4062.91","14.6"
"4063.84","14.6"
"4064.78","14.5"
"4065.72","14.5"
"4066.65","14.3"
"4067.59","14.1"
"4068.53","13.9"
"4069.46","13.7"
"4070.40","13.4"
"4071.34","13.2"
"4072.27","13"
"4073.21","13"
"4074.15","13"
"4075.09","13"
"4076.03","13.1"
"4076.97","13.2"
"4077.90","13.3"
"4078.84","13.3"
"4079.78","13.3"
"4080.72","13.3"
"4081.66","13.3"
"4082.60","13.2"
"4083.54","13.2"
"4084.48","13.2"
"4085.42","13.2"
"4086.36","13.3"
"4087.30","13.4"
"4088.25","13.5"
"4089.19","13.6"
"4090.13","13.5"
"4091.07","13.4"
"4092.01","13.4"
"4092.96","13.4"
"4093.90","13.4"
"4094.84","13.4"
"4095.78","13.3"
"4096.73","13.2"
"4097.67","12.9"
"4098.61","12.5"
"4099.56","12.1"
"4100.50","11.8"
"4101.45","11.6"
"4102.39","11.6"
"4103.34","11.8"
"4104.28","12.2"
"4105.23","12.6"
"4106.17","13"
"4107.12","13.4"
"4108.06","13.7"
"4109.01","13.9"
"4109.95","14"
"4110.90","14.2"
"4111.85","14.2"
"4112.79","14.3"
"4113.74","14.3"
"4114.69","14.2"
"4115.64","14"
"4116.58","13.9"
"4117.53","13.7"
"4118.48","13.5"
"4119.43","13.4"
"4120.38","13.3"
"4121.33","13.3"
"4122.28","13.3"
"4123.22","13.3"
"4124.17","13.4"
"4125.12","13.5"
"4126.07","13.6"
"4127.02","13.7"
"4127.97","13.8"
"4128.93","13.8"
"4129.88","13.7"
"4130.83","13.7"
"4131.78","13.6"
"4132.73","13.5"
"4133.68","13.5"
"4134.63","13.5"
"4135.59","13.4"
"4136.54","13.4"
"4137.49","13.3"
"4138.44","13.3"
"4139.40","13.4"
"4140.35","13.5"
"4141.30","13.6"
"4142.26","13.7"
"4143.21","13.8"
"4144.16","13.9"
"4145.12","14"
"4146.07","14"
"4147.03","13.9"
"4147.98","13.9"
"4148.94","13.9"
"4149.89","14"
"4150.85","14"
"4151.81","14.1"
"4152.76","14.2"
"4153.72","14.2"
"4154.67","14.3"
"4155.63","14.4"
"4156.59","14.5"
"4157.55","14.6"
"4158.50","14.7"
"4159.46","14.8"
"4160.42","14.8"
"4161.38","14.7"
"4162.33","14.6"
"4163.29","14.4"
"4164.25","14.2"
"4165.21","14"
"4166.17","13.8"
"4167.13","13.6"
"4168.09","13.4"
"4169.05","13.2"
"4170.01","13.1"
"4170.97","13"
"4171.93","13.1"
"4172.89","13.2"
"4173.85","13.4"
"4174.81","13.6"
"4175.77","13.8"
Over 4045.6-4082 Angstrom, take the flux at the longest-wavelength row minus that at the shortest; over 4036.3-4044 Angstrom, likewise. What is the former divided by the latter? -0.4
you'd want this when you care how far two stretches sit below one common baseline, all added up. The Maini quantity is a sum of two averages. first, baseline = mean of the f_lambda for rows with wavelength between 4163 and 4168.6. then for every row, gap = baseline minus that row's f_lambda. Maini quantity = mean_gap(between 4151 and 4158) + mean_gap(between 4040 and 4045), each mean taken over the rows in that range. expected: -0.1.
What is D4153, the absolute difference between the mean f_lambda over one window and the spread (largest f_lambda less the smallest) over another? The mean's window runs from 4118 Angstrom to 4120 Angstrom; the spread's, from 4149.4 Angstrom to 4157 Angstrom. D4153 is 12.9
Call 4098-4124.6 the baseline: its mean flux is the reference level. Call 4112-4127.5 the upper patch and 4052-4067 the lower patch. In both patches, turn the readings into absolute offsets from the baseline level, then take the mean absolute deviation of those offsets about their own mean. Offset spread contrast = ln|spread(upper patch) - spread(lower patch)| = -4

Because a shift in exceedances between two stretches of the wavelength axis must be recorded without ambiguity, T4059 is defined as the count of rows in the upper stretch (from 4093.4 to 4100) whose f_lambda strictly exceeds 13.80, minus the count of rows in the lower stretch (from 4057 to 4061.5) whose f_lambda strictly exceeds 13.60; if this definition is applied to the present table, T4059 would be -5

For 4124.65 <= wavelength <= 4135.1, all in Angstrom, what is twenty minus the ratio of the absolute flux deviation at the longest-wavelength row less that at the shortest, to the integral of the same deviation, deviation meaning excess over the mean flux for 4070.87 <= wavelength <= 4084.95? 20.00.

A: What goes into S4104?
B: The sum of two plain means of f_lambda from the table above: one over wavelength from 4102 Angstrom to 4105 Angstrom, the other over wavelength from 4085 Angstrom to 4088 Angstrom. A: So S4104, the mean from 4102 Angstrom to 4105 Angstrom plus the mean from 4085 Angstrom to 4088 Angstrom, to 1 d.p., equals 25.2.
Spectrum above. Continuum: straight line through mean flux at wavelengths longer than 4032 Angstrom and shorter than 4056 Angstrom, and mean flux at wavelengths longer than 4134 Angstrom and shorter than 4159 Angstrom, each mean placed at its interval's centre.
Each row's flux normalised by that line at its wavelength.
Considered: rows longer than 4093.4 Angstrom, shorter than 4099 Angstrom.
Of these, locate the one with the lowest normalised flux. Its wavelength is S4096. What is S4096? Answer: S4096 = 4098.61 Angstrom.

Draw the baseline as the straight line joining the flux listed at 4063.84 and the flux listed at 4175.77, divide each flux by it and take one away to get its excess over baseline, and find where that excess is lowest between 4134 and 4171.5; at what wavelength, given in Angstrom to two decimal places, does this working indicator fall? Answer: 4170.97 Angstrom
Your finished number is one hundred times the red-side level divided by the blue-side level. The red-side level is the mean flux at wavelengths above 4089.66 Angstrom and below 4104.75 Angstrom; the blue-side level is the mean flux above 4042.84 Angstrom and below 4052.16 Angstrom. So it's 95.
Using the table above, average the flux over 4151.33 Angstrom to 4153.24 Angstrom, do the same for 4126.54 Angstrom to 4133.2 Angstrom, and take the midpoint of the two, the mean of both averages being 13.9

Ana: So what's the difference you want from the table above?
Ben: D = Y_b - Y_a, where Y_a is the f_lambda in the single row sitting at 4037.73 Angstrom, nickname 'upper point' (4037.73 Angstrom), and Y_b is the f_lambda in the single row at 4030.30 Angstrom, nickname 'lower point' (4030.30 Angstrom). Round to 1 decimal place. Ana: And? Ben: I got -0.4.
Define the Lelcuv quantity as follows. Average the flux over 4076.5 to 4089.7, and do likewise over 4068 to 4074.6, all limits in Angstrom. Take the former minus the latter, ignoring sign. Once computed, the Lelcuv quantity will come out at 0.01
